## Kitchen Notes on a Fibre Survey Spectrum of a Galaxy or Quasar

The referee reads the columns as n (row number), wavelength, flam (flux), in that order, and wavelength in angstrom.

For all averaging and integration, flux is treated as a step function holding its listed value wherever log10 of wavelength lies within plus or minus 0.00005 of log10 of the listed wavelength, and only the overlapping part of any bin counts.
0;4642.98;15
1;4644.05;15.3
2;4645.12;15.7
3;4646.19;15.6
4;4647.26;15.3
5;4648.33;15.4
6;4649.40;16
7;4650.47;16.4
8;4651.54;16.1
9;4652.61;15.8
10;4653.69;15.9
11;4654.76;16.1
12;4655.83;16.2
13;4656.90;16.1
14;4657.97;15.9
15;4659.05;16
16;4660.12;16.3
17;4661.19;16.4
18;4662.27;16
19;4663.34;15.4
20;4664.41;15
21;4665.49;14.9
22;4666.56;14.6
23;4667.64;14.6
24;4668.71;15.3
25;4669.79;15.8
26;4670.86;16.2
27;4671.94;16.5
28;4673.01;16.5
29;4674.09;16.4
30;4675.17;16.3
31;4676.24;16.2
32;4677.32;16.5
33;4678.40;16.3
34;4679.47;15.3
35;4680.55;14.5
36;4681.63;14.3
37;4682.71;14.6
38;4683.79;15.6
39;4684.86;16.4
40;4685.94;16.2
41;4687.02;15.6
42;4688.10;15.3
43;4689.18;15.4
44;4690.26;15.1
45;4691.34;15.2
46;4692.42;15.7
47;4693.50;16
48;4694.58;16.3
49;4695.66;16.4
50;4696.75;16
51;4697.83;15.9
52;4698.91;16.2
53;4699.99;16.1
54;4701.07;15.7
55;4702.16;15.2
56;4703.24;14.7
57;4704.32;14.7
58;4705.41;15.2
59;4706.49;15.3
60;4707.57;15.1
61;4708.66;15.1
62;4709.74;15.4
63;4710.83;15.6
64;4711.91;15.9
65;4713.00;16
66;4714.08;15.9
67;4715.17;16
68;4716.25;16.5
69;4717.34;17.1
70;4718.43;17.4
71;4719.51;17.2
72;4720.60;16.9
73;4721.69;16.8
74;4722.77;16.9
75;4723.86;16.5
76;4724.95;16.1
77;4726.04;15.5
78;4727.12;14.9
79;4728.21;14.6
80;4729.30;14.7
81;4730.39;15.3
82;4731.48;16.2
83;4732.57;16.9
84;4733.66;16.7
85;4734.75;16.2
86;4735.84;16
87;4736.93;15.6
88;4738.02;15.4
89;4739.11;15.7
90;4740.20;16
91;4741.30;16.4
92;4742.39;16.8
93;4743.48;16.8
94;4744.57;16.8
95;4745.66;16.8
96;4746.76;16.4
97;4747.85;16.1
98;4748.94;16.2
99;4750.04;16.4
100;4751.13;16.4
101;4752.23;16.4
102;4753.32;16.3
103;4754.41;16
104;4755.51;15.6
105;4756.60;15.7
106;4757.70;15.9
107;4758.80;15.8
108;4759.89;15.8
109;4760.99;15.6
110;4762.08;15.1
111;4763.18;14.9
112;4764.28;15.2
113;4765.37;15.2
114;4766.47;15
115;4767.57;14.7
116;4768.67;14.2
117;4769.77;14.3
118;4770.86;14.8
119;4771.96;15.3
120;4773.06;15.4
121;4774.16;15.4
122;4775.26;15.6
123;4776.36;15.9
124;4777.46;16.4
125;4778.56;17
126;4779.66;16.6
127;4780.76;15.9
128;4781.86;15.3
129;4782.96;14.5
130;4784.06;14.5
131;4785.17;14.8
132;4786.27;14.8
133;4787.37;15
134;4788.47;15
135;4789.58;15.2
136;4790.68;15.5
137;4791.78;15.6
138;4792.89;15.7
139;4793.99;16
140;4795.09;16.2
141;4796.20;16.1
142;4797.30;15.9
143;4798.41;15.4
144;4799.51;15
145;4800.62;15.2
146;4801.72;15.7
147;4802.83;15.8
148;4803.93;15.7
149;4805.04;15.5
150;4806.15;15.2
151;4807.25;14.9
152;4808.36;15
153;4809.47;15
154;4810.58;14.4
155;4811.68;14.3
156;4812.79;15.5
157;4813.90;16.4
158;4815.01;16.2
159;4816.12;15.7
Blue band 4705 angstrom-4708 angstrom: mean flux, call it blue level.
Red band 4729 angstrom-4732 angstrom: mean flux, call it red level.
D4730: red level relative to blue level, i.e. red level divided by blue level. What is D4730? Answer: 1.01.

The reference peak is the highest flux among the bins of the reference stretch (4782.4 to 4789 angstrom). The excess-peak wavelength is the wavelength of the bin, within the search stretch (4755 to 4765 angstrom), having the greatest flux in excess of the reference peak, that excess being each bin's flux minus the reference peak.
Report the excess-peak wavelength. 4757.70 angstrom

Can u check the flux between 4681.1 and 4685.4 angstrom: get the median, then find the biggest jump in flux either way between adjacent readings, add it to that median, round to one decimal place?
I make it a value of 16.1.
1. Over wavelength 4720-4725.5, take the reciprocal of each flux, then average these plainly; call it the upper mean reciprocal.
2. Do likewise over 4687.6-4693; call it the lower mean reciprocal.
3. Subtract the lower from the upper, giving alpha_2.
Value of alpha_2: -0.0051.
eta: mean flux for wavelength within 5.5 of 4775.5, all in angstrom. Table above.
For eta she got 15.8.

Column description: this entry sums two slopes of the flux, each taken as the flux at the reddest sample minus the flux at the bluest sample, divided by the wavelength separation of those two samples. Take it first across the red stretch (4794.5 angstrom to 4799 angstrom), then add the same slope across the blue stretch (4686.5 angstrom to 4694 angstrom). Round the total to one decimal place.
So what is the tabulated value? -0.2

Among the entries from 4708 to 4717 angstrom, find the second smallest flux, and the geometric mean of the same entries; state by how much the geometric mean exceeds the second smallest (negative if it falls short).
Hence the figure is 0.39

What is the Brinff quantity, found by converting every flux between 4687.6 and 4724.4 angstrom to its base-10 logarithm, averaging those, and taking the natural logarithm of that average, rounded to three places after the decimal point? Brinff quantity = 0.183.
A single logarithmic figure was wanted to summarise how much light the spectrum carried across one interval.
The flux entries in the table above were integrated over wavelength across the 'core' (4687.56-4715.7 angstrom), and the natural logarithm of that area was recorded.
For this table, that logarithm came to 6.08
